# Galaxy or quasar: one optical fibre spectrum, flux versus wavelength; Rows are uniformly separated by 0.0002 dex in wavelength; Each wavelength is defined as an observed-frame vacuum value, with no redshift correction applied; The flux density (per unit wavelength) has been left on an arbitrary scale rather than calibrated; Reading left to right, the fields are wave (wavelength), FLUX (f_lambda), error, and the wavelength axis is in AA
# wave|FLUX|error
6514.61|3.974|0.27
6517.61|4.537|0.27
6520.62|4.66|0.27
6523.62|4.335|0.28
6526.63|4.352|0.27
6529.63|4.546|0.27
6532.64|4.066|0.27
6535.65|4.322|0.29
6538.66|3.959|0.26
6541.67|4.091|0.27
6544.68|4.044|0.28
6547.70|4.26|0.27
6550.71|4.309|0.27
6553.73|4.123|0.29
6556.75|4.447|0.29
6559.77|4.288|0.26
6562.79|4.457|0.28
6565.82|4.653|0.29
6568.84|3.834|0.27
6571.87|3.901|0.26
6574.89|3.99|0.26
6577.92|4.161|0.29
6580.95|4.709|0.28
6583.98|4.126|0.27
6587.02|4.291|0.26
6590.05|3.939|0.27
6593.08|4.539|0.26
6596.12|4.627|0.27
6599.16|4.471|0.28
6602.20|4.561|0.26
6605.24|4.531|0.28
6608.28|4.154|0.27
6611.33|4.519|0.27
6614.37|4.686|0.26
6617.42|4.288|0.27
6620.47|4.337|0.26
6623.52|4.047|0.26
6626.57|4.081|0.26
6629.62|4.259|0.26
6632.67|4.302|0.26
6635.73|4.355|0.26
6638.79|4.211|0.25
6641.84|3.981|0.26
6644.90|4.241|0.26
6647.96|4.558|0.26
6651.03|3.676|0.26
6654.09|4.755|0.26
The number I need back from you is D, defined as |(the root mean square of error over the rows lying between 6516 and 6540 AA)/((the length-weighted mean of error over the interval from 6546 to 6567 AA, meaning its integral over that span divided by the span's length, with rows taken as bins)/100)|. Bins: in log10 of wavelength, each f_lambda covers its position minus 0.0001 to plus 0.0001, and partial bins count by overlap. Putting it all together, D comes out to 98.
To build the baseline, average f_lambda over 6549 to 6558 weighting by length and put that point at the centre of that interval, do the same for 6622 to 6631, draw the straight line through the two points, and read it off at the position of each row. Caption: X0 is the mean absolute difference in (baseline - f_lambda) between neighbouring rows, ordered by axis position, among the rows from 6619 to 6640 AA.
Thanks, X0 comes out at 0.13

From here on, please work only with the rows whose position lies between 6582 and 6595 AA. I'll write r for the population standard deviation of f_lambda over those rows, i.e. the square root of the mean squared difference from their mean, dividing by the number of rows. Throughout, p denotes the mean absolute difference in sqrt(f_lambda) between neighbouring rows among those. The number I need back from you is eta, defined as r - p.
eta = 0.13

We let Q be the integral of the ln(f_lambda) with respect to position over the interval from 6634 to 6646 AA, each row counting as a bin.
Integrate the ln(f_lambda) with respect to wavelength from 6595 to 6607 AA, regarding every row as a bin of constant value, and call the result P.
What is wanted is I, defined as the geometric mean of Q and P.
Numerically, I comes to 17.7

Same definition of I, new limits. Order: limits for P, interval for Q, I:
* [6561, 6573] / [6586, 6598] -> 17.4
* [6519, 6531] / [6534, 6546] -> 17.4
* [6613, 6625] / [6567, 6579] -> 17.1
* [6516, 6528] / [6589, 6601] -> 17.9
